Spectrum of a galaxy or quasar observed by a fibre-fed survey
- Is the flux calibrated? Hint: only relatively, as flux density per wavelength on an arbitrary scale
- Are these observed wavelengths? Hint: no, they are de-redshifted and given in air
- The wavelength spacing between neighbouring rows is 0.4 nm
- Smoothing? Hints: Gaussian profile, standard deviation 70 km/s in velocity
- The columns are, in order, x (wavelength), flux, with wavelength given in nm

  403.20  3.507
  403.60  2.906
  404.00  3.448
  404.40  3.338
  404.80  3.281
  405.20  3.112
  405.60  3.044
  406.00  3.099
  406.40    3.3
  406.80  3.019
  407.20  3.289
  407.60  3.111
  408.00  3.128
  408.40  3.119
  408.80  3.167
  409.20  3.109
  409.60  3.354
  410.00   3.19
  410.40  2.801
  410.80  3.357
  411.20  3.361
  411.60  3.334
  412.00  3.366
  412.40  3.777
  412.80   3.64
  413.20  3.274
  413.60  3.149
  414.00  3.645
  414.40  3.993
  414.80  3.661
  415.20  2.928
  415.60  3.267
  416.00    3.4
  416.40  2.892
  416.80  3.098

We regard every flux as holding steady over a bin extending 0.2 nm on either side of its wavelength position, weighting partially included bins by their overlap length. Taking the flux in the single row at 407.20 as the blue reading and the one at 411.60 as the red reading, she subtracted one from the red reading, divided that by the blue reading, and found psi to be 0.71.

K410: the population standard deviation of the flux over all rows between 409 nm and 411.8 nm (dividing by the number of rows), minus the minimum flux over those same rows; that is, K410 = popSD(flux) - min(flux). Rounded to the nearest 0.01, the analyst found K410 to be -2.61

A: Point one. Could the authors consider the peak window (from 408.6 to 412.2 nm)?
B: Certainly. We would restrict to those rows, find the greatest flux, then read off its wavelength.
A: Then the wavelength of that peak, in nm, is 412.00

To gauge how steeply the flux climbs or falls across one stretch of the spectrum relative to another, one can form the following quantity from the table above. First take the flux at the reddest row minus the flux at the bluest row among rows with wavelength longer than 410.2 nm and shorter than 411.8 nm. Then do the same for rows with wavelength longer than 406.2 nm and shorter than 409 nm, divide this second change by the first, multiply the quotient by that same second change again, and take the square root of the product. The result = 0.18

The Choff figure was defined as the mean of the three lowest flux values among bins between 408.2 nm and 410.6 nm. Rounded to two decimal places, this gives 3.01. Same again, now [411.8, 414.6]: 3.26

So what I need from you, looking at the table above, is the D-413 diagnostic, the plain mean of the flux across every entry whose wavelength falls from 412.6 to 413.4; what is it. 3.46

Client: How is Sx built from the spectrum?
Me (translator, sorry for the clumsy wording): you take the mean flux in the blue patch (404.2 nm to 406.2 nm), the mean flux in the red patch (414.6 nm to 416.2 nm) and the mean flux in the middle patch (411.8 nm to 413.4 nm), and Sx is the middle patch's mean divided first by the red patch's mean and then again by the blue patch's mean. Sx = 0.33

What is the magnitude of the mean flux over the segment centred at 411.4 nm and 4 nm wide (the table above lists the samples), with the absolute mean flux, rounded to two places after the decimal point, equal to 3.35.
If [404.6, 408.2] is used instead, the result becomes 3.15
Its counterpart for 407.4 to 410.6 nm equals 3.12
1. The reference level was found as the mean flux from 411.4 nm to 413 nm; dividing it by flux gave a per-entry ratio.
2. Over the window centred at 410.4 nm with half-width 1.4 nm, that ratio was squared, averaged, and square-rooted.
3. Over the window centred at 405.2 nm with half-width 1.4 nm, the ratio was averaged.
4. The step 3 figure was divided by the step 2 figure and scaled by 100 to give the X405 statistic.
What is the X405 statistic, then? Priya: 99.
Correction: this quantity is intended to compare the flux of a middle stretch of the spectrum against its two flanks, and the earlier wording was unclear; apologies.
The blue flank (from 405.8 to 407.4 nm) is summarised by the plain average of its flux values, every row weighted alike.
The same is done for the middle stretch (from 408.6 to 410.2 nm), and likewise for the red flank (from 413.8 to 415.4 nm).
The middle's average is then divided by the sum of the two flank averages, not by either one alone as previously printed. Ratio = 0.476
